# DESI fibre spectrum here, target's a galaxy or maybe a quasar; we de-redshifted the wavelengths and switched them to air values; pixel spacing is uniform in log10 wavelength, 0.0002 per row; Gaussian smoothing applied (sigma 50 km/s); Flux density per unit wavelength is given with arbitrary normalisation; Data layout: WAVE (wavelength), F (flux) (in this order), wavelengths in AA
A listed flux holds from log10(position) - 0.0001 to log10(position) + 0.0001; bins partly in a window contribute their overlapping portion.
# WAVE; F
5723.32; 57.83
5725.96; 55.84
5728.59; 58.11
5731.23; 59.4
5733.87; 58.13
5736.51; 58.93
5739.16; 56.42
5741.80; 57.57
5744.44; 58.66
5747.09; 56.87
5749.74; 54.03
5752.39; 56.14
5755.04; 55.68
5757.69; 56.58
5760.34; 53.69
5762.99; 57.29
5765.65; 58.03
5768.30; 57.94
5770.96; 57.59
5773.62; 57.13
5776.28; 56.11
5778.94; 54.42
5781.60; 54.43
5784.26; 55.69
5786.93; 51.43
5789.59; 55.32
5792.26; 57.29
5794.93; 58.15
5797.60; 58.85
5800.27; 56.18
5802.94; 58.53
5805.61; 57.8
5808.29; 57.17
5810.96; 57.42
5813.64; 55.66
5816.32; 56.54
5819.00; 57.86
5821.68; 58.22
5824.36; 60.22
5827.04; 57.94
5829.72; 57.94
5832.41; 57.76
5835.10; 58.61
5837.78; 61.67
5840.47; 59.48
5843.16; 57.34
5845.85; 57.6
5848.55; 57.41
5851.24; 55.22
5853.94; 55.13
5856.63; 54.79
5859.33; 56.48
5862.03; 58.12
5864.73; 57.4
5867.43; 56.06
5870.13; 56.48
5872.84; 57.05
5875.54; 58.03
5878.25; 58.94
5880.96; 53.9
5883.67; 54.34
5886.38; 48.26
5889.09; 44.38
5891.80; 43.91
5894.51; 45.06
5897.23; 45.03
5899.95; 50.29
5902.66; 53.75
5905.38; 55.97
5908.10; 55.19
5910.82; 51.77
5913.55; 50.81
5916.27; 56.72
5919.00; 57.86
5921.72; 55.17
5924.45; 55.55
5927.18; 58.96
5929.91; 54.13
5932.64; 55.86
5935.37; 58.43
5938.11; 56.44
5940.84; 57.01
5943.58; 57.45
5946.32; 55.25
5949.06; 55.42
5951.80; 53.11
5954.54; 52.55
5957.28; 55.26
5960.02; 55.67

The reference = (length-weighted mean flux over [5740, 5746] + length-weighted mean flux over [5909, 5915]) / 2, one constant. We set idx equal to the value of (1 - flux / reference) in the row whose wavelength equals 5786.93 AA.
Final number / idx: 0.062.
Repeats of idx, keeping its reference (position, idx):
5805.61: -0.054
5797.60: -0.074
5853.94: -0.006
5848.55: -0.047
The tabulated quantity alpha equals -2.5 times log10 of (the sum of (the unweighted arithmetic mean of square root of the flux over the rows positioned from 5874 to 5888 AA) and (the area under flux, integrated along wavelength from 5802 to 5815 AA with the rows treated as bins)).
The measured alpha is -7.190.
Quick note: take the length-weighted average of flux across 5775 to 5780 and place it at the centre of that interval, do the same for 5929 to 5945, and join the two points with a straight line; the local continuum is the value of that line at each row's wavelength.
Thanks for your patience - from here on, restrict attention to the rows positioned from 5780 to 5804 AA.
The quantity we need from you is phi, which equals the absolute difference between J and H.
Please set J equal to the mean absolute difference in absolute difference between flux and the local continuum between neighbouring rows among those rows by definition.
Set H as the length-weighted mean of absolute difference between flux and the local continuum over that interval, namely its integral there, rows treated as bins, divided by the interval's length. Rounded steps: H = 1.9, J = 2.0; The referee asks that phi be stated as 0.2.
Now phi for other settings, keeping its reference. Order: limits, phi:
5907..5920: 0.0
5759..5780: 1.4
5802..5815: 0.9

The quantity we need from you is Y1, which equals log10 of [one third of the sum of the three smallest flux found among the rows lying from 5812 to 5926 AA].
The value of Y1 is 1.65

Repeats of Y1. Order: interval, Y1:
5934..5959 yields 1.73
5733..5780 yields 1.73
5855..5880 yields 1.75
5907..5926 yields 1.72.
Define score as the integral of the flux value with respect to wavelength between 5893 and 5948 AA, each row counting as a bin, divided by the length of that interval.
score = 54.3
